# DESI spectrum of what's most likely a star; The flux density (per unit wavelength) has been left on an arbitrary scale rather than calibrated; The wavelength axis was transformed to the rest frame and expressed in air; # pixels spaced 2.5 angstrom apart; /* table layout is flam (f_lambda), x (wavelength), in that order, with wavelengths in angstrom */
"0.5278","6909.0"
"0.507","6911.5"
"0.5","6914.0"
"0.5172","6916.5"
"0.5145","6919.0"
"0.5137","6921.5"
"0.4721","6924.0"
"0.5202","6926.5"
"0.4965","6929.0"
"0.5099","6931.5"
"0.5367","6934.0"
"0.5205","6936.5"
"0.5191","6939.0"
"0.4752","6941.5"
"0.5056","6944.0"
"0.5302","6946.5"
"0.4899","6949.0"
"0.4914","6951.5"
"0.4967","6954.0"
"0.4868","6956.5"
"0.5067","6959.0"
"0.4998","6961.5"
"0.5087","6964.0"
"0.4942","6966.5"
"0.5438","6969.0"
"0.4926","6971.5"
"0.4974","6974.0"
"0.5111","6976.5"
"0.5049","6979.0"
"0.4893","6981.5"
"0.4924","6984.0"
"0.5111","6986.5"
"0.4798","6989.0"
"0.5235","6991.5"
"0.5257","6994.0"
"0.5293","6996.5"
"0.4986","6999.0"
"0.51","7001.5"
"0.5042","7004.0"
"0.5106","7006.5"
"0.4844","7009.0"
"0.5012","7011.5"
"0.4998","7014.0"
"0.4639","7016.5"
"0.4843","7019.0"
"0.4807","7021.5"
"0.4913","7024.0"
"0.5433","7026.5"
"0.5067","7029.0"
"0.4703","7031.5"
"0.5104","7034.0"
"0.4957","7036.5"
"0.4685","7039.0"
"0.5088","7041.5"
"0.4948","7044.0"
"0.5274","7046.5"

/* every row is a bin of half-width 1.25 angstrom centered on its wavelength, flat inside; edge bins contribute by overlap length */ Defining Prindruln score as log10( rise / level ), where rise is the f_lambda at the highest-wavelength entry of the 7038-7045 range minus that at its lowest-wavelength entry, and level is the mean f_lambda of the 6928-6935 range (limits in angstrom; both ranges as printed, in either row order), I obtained -1.3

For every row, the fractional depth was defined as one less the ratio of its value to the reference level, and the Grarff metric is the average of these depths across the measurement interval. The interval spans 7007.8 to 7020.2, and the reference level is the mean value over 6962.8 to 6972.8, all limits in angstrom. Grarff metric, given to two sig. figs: 0.045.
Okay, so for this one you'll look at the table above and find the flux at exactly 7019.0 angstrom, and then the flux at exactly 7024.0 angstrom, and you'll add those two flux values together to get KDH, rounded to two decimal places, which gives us 0.98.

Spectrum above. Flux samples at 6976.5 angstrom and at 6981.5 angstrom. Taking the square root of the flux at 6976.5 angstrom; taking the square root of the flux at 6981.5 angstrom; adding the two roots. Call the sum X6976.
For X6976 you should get 1.41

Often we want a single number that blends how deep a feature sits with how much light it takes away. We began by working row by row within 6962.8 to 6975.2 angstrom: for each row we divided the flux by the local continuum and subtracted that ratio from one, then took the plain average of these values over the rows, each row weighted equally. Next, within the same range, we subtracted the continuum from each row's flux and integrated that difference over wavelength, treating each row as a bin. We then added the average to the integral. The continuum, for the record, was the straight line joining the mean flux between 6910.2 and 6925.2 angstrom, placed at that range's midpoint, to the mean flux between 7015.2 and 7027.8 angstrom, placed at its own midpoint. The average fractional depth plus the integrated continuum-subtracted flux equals 0.09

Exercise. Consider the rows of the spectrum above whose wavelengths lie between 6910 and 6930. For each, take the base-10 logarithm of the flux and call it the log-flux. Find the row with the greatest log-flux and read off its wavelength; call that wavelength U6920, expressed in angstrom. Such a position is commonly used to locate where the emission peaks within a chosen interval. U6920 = 6926.5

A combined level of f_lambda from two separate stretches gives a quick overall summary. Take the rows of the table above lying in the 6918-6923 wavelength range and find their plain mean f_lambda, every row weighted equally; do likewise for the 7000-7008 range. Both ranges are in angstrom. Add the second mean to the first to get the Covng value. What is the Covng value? 1.02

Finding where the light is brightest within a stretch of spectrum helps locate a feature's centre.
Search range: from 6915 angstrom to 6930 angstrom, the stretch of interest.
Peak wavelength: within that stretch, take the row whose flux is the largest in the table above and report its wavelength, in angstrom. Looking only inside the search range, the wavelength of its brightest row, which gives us 6926.5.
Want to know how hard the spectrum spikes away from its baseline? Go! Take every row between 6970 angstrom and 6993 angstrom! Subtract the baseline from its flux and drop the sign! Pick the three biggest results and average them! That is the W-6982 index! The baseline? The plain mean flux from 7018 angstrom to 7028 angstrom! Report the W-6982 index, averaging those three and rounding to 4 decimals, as 0.0183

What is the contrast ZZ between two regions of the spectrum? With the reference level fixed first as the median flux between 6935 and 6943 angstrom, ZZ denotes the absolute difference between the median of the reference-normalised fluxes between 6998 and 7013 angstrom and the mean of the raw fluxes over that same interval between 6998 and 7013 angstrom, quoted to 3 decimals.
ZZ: 0.467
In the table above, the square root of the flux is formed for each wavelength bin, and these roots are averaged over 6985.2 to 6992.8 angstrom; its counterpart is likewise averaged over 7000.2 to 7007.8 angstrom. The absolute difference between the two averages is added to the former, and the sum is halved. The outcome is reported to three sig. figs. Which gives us 0.356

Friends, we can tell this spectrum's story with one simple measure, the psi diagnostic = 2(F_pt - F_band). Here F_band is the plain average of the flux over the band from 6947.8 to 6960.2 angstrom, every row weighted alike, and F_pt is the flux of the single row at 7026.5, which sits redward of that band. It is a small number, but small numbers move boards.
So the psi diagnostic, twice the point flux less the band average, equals 0.10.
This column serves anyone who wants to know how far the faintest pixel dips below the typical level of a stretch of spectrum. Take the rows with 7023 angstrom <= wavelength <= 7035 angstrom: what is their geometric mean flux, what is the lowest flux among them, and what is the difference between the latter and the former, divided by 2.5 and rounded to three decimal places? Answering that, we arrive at -0.013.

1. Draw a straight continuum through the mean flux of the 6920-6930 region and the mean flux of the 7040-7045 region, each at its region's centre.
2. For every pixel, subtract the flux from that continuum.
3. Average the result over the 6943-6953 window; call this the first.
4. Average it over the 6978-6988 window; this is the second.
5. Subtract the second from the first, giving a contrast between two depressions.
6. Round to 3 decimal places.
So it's -0.005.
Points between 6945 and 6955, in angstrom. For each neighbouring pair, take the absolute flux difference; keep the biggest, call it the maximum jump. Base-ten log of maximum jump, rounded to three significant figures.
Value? -1.39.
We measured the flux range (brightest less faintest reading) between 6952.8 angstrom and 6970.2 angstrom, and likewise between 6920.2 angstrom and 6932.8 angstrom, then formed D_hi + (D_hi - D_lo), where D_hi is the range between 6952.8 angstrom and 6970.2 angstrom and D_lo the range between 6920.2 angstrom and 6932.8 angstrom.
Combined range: 0.066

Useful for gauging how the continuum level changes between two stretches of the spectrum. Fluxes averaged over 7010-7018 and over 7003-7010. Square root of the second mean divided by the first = 1.01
